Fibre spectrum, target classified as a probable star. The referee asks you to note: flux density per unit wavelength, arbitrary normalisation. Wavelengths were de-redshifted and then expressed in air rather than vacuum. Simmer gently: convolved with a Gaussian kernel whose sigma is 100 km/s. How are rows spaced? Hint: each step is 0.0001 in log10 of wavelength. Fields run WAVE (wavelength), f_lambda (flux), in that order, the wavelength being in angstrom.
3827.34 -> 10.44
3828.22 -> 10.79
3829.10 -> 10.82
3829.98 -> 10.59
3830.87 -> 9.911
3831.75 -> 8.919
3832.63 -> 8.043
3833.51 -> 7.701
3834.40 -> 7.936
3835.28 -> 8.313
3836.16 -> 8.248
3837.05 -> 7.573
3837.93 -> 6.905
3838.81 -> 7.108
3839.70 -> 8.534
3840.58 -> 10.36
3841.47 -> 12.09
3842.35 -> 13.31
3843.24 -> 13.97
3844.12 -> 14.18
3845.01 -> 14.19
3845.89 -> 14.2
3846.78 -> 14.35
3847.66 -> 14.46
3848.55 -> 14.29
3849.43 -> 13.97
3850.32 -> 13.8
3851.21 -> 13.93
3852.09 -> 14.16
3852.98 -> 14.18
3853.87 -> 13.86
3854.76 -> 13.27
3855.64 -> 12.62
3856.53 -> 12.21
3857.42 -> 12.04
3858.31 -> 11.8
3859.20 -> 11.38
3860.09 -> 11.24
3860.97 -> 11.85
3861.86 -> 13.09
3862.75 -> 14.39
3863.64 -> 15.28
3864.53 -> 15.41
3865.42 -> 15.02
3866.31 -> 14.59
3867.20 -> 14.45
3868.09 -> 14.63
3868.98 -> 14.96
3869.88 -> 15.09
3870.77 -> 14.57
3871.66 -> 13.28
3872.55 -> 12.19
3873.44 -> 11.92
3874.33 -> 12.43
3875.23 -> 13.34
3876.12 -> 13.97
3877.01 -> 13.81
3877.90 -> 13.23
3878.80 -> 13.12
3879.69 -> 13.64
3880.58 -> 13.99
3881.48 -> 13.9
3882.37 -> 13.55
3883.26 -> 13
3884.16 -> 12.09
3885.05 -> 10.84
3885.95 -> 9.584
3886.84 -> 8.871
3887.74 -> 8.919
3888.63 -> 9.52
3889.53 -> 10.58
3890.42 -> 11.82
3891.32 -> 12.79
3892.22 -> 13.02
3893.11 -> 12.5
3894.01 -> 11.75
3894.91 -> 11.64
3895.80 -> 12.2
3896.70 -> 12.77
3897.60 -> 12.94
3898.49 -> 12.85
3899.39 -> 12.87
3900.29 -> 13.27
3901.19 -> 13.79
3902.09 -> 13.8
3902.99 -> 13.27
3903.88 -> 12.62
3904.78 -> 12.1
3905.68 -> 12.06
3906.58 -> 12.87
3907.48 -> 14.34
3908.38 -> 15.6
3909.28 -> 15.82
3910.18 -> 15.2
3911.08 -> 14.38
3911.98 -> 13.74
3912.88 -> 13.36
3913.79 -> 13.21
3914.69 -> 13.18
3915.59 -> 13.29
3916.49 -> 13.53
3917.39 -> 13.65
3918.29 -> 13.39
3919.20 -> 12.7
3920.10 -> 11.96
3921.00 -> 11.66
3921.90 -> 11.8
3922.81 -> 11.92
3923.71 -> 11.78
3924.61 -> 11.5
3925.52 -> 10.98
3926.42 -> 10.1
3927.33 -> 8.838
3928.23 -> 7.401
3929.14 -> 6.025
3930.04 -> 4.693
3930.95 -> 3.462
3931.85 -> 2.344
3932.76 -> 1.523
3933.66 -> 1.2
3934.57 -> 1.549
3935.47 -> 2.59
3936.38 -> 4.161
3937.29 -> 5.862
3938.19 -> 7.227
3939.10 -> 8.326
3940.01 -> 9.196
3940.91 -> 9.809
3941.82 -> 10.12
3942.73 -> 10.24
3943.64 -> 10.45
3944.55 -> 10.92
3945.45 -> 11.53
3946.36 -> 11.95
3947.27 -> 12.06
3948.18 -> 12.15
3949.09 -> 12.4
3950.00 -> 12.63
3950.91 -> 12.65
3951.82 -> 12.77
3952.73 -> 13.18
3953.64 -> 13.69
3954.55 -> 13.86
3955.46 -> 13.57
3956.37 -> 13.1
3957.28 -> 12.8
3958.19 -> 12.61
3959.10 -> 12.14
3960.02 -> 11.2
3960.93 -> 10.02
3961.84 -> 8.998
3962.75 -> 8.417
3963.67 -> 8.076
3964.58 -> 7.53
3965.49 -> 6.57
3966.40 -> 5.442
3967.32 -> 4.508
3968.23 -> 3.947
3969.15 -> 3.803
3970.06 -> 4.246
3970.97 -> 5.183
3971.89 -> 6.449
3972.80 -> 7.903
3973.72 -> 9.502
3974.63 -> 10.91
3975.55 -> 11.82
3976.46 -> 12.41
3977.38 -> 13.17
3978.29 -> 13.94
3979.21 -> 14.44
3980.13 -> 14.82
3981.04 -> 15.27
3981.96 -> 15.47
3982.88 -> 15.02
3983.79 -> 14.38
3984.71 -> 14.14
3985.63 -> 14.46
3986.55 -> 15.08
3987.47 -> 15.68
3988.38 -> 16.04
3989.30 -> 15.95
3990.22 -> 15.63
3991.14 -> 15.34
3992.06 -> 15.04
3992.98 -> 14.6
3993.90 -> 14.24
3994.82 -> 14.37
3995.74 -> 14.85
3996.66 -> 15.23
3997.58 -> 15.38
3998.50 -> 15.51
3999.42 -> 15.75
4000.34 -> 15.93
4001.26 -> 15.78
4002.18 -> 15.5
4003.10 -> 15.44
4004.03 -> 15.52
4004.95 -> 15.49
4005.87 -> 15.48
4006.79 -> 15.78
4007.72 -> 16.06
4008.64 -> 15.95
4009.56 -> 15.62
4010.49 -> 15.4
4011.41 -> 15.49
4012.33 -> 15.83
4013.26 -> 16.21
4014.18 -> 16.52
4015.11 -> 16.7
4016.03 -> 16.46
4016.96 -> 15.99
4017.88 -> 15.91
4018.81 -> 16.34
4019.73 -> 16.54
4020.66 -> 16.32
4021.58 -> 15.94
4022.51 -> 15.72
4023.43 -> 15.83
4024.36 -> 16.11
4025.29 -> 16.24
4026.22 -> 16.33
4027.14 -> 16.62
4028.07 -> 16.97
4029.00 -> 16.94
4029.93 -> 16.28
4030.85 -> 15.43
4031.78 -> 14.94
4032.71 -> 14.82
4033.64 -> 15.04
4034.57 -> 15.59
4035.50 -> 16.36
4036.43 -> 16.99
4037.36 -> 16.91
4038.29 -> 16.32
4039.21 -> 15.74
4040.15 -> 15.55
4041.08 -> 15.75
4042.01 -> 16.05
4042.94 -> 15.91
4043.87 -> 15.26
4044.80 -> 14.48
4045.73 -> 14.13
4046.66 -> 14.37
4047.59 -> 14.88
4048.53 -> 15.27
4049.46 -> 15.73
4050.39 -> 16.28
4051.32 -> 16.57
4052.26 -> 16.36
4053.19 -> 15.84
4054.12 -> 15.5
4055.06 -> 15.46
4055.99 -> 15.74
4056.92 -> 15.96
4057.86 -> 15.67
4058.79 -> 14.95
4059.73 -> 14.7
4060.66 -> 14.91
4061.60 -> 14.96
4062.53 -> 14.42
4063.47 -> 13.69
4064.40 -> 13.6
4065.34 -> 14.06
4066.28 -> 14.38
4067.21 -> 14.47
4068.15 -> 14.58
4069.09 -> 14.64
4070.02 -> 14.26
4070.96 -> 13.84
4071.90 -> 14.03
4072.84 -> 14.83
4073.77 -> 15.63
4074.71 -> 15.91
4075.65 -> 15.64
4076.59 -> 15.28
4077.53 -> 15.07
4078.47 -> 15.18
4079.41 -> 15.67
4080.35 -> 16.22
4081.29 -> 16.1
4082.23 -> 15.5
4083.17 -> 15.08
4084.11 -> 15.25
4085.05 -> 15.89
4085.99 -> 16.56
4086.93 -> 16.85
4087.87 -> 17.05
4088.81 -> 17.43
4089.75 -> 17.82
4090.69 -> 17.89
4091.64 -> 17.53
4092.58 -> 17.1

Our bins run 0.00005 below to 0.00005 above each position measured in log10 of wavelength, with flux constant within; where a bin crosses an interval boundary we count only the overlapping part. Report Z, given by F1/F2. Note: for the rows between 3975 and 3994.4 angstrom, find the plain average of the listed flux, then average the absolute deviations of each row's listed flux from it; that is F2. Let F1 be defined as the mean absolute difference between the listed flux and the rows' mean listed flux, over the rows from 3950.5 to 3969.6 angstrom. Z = 3.8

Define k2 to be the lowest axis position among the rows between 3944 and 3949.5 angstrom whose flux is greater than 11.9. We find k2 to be 3946.36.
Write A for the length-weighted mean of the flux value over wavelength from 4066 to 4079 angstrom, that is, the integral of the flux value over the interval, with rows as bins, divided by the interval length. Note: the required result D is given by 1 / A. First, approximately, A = 14.8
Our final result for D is 0.067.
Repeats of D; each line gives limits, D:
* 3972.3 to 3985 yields 0.077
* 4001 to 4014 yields 0.064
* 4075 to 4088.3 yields 0.063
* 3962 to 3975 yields 0.151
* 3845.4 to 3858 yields 0.073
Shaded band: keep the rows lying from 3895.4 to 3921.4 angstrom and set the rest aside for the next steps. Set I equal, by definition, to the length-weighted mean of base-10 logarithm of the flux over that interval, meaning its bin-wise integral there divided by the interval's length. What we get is 1.12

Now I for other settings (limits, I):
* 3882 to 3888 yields 1.04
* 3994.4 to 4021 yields 1.20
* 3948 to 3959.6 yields 1.11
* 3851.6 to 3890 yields 1.11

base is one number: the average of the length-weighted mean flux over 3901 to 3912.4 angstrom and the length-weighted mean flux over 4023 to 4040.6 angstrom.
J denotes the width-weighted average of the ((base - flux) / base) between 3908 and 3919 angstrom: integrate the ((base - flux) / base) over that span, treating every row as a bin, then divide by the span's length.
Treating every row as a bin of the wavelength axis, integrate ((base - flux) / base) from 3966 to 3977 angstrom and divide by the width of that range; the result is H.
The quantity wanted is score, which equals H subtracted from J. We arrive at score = -0.45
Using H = 0.5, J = 0.1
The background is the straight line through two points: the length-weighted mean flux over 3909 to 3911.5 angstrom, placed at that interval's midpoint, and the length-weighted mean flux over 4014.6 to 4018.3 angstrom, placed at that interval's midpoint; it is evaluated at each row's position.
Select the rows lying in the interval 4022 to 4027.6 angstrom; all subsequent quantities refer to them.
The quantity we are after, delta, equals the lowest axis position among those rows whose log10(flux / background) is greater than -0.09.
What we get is 4022.51 angstrom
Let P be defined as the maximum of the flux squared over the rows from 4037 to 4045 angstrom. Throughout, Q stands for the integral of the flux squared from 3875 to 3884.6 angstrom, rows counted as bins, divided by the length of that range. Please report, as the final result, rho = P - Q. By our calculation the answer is 105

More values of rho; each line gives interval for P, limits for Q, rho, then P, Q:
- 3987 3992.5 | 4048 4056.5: 6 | 257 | 252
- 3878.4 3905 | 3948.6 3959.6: 28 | 196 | 168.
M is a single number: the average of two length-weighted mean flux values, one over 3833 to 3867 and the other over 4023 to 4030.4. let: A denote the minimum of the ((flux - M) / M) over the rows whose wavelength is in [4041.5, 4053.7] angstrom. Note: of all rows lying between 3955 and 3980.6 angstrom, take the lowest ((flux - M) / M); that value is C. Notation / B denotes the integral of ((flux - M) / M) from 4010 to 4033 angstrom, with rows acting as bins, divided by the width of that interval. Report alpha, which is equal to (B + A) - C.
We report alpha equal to 0.8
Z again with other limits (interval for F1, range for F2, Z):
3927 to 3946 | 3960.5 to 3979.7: 1.1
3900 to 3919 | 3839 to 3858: 0.7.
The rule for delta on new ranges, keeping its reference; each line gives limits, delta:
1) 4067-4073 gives 4067.21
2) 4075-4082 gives 4075.65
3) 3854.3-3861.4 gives 3854.76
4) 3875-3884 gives 3875.23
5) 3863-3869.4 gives 3863.64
